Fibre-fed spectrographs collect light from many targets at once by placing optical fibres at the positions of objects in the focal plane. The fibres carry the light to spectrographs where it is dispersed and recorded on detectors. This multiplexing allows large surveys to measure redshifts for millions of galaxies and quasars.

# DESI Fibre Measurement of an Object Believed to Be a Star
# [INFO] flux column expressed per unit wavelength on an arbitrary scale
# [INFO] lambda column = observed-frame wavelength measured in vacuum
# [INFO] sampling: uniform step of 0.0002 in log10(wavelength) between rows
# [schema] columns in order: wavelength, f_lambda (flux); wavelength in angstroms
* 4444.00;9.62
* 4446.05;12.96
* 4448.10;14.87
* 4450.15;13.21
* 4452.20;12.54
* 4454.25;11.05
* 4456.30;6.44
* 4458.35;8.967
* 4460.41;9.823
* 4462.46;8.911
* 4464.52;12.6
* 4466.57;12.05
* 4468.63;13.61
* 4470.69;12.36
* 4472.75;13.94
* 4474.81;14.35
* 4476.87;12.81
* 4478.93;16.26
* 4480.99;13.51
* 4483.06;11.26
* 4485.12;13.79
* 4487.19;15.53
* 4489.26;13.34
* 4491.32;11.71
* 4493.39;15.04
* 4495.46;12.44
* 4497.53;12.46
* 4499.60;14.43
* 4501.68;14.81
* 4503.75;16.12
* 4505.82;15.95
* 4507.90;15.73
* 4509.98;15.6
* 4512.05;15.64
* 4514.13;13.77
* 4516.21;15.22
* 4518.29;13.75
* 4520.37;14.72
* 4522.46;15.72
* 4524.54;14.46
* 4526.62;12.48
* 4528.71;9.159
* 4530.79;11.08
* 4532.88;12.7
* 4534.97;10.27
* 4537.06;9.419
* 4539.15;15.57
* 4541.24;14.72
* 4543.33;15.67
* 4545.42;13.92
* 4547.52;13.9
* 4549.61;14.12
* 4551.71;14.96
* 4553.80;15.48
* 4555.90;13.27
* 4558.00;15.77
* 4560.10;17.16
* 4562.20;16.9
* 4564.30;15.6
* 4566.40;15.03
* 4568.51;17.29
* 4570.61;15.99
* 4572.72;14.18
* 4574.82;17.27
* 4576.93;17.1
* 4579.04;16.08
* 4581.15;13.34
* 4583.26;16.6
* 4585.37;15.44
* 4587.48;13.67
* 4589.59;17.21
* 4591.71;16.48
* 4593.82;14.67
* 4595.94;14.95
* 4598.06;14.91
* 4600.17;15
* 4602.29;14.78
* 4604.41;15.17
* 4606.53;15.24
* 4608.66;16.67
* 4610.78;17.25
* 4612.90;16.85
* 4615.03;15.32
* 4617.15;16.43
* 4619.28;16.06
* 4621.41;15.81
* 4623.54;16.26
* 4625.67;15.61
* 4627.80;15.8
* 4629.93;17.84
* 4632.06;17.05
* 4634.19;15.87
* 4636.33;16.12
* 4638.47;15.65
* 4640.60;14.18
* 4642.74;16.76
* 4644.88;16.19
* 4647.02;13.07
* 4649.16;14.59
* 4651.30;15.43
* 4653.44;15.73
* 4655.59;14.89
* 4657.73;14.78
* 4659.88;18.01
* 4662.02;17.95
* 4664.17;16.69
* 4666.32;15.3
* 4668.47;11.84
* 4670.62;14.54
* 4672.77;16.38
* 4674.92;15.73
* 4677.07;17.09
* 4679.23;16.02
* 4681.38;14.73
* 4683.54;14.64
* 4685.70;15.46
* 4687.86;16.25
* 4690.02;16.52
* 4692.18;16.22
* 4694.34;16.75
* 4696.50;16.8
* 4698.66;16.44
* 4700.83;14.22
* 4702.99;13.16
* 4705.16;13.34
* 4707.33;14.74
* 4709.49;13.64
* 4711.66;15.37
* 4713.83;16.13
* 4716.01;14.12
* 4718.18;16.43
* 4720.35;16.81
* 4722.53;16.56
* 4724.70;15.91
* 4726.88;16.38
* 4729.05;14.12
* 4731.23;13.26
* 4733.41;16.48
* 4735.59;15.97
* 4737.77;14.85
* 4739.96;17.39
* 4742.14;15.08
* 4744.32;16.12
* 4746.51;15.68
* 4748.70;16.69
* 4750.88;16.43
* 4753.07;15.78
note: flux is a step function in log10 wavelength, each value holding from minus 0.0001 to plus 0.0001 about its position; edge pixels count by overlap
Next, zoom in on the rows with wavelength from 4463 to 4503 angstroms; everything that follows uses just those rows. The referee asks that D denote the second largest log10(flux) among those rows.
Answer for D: 1.19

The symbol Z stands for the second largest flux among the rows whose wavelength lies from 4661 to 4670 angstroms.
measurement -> 16.69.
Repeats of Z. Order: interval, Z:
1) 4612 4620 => 16.43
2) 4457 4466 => 9.823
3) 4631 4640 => 16.12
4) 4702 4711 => 13.64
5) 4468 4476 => 13.94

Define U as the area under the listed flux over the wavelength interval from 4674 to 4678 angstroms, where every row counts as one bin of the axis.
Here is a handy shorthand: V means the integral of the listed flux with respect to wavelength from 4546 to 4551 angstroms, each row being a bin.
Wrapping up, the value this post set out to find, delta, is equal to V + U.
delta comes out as 136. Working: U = 66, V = 70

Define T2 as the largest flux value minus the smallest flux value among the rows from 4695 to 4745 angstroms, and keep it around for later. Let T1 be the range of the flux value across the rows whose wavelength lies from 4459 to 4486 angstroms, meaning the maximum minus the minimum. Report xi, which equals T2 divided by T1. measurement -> 0.6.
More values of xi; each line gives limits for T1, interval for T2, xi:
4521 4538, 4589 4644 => 0.6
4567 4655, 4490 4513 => 0.9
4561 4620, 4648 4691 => 1.6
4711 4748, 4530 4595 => 1.9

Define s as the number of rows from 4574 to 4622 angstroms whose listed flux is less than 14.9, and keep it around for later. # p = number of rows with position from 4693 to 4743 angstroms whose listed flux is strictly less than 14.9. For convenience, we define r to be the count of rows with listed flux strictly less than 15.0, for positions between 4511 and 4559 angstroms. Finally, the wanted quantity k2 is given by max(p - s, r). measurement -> 16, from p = 9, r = 16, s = 4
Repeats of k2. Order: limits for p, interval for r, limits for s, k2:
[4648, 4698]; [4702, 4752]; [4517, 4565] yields 8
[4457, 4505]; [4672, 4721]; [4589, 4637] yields 17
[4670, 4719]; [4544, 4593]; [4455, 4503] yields 8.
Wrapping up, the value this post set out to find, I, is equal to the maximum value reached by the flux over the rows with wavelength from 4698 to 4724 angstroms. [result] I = 16.81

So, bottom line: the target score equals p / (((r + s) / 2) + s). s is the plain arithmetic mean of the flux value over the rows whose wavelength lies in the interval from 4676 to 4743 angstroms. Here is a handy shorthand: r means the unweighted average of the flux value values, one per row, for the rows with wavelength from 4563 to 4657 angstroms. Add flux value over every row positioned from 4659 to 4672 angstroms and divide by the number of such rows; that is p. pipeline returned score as 0.505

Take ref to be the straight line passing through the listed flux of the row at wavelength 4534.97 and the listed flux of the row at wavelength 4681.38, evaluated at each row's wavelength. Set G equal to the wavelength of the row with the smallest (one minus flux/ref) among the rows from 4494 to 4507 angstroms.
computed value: 4503.75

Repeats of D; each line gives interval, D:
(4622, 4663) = 1.25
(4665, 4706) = 1.23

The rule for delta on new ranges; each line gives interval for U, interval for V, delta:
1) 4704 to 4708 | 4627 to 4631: 123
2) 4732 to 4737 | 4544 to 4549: 150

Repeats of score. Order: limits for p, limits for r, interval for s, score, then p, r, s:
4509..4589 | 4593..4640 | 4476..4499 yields 0.517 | 14.6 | 15.9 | 13.5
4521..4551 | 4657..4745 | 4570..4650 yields 0.417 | 13.1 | 15.6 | 15.7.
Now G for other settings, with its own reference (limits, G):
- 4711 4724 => 4720.35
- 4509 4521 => 4509.98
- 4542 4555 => 4543.33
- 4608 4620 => 4610.78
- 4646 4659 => 4653.44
